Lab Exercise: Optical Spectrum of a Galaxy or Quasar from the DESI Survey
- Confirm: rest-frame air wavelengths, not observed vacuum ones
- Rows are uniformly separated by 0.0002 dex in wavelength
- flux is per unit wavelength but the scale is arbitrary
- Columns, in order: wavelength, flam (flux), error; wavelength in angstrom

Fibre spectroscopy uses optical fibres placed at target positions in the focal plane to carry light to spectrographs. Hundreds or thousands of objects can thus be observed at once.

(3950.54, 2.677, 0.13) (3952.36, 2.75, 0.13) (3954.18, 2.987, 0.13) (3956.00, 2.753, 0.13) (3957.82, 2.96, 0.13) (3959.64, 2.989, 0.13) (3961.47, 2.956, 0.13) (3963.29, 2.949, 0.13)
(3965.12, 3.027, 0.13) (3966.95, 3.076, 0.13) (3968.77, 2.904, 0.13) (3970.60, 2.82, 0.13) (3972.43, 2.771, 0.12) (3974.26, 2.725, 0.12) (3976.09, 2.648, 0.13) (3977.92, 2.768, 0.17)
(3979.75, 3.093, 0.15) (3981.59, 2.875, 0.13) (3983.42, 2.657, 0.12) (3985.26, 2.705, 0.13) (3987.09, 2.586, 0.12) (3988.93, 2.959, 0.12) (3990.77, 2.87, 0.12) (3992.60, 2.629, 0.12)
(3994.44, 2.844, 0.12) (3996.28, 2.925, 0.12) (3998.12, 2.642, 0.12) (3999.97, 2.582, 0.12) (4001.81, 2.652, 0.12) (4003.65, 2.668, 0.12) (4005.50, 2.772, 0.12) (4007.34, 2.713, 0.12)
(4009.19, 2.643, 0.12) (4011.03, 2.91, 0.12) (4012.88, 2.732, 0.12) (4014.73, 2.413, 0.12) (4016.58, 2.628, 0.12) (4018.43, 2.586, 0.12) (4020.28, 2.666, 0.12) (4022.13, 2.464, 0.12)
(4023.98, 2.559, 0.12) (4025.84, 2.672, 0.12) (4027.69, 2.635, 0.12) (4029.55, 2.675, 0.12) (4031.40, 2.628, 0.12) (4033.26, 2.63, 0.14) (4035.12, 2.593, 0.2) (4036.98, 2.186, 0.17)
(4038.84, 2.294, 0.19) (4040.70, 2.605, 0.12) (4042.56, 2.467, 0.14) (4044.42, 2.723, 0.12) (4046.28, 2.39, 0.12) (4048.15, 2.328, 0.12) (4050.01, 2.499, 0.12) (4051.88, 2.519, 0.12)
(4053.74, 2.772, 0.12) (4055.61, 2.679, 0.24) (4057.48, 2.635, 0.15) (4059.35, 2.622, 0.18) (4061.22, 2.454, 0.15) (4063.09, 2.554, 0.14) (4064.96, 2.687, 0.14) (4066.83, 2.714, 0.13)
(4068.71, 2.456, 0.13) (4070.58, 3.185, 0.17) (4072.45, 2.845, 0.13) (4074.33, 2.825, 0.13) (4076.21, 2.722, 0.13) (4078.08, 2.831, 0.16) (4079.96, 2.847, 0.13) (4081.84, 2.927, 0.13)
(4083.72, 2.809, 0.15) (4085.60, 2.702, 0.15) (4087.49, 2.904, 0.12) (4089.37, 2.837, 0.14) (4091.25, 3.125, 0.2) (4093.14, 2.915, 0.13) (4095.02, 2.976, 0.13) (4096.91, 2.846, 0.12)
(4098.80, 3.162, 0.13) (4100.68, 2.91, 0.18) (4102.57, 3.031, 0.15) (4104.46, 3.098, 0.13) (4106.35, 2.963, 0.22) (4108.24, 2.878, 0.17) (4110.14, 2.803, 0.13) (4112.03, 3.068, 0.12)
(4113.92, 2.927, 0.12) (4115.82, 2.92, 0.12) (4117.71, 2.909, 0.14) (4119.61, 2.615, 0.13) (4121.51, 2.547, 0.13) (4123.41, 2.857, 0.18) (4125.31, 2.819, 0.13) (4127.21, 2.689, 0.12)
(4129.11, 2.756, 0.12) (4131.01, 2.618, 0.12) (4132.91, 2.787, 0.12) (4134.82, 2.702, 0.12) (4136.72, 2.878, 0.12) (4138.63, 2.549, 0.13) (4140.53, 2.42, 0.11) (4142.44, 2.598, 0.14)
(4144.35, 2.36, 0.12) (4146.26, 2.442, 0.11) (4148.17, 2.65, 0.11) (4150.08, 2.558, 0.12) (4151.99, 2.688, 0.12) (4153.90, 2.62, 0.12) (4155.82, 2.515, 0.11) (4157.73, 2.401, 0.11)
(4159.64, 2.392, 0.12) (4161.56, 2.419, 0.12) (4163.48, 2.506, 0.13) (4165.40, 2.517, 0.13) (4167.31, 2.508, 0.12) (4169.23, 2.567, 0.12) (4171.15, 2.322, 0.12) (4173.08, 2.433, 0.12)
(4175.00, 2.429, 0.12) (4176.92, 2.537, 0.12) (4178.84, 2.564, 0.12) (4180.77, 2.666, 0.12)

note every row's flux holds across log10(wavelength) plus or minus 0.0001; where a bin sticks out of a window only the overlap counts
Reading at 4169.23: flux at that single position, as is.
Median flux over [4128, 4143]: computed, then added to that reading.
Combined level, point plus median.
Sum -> 5.23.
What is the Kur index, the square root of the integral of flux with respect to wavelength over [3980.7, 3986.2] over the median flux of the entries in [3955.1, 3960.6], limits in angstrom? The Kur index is 2.26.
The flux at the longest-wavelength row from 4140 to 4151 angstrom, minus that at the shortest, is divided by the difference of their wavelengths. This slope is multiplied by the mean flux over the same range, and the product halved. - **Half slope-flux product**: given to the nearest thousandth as 0.018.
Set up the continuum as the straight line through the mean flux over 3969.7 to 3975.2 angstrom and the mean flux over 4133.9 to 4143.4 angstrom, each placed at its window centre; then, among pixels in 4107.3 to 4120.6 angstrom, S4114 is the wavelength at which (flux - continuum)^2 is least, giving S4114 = 4119.61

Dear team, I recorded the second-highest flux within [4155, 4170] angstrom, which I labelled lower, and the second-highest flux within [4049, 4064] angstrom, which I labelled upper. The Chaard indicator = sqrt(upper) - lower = -0.88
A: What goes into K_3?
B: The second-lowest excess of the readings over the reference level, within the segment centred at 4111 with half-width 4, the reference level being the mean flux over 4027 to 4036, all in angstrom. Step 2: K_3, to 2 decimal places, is 0.25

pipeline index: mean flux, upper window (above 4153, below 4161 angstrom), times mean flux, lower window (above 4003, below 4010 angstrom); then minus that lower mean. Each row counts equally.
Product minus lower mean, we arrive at 4.0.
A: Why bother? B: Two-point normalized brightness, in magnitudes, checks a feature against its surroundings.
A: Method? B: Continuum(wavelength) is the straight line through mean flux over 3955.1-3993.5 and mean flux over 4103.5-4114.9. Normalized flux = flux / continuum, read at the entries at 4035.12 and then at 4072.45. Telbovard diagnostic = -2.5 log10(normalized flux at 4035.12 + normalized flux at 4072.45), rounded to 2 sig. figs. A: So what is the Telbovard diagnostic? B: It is -0.68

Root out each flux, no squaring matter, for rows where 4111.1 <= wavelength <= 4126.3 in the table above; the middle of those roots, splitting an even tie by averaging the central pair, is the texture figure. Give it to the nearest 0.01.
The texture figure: 1.70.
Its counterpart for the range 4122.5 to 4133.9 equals 1.66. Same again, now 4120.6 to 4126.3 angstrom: 1.68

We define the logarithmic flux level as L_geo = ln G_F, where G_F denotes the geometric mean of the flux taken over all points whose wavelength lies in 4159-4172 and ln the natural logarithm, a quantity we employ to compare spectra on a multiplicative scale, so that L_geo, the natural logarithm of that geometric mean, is 0.90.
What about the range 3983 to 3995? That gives 1.01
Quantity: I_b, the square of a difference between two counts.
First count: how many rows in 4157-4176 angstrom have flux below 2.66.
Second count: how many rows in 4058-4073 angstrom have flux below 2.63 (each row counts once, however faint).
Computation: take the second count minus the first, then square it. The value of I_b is 36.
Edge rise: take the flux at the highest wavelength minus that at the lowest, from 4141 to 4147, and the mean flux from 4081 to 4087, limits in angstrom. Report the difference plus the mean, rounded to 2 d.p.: 2.66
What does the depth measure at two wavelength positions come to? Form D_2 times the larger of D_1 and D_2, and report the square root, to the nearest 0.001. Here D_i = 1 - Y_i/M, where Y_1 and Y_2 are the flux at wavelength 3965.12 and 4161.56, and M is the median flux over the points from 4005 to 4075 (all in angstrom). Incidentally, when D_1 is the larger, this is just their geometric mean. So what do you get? 0.080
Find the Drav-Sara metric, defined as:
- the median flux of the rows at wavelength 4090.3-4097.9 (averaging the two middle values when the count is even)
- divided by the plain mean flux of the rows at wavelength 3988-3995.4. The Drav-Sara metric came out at 1.042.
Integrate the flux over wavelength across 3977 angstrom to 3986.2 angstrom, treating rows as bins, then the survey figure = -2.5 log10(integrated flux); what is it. -3.5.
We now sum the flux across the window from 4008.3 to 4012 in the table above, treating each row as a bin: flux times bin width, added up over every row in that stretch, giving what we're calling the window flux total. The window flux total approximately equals 10.3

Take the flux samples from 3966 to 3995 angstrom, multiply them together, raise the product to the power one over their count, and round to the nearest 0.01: 2.80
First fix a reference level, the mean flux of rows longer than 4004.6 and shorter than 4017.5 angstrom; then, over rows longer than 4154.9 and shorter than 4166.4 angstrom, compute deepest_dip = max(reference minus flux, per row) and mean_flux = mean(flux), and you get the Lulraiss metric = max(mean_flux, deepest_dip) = 2.46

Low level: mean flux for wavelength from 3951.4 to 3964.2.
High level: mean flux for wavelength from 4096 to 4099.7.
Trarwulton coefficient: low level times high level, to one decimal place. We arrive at 8.7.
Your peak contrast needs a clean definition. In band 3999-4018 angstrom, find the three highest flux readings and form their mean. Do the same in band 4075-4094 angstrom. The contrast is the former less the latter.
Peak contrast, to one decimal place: -0.2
